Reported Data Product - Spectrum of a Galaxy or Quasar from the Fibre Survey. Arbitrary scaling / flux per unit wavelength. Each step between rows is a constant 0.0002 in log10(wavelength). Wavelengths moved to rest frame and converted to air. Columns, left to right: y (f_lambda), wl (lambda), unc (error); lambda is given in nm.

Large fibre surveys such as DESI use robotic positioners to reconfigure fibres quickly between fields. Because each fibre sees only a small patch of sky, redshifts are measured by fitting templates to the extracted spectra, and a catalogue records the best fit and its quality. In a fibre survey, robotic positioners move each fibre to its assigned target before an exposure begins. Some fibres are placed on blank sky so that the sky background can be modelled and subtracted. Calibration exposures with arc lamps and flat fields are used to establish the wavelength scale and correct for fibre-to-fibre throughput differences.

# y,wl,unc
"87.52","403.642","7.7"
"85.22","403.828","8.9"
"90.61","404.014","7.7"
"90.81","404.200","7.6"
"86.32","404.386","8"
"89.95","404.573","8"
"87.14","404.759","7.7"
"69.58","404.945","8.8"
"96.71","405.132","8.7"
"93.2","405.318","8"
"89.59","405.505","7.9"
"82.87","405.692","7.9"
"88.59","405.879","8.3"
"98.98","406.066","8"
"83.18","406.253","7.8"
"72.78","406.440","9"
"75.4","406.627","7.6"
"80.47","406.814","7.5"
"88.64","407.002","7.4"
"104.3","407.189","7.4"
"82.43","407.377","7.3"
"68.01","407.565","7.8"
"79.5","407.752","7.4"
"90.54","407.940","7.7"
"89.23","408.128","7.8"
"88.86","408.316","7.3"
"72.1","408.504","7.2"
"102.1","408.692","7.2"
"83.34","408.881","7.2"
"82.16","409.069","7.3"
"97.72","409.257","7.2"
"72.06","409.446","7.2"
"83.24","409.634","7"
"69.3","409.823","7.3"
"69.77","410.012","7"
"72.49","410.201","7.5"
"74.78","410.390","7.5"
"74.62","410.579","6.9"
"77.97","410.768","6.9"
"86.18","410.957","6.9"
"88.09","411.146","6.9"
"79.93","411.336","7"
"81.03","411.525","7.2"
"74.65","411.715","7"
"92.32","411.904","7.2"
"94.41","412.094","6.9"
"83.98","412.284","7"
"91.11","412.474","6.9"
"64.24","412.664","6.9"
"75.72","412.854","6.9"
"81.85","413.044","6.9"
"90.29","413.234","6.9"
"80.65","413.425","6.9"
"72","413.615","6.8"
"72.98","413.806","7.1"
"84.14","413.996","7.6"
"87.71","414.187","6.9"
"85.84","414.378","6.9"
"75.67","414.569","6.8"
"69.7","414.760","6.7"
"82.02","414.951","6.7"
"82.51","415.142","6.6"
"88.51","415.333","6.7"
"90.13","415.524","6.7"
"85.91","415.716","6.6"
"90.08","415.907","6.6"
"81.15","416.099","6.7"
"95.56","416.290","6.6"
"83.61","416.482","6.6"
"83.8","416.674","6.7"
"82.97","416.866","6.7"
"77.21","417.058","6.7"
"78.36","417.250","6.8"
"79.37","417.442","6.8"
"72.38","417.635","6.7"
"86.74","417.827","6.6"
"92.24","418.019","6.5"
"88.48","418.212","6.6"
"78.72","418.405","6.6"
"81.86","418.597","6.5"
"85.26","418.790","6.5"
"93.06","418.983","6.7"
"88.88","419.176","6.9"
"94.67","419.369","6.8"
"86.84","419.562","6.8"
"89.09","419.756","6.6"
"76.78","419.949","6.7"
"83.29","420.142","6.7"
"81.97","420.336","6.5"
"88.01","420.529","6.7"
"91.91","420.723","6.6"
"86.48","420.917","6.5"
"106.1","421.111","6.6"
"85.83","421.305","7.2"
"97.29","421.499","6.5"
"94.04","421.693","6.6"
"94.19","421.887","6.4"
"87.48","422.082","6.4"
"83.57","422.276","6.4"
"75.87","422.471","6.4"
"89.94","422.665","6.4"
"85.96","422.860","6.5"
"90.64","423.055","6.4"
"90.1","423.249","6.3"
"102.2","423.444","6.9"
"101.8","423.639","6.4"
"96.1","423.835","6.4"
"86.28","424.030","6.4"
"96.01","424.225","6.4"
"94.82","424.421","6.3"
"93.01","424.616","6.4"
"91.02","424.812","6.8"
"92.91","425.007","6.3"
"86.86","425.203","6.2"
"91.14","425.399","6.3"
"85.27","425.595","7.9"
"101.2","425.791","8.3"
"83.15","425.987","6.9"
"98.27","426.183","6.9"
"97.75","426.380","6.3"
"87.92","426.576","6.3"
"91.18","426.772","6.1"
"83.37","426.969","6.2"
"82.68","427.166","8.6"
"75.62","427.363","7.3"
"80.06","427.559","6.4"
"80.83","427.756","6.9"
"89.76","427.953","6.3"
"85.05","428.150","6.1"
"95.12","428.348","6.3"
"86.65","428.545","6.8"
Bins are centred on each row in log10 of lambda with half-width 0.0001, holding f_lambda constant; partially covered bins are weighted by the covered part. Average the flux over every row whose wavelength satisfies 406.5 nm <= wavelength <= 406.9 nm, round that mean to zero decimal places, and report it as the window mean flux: 78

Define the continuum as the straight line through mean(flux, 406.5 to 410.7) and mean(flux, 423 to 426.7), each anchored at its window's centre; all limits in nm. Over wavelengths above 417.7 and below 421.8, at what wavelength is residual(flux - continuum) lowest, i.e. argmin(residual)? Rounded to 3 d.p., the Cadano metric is 419.949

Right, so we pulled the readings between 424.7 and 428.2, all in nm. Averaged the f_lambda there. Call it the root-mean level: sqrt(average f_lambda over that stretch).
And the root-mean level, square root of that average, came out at 9.38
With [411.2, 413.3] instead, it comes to 9.09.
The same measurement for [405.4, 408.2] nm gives 9.22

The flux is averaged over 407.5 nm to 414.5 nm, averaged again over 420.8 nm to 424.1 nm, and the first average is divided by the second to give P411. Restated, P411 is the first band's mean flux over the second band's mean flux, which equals 0.89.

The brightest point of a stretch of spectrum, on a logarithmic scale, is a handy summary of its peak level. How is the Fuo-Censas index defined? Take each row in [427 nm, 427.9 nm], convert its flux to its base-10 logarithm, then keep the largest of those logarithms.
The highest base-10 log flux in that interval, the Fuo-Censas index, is 1.92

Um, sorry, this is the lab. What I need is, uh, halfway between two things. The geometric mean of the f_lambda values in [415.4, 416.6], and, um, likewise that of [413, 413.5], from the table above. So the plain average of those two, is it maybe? 85.9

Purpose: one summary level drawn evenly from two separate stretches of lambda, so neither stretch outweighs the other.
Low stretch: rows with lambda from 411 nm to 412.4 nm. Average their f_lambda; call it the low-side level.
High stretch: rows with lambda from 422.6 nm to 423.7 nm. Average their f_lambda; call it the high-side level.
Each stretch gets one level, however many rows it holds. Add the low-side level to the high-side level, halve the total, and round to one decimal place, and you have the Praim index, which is 89.2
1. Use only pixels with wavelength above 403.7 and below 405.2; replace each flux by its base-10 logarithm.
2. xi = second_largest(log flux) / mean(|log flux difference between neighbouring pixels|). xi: 43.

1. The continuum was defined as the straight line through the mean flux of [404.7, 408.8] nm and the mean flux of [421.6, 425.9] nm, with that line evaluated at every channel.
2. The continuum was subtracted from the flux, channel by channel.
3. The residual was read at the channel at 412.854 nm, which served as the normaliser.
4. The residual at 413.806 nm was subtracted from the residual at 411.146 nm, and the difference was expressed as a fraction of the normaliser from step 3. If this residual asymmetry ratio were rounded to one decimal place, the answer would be -1.3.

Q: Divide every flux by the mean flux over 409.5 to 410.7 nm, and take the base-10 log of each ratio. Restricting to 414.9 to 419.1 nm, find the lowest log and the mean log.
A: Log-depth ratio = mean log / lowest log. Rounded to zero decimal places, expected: -6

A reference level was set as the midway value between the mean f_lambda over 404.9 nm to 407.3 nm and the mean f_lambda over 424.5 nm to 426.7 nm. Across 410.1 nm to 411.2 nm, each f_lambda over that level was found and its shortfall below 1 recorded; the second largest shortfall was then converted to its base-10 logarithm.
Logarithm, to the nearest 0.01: -0.79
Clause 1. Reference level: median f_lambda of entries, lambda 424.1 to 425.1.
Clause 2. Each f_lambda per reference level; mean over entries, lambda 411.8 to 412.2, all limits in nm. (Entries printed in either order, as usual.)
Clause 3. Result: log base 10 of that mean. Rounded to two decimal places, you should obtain 0.00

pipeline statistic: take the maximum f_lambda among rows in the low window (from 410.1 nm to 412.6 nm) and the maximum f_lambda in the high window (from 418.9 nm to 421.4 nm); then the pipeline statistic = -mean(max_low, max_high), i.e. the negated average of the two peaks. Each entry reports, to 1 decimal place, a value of -100.3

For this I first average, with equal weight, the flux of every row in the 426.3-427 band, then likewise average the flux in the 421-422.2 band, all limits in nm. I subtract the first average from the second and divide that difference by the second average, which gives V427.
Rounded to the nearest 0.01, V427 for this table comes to 0.04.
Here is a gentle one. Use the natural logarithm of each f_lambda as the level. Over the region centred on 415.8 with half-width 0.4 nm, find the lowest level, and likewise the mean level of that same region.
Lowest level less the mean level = -0.07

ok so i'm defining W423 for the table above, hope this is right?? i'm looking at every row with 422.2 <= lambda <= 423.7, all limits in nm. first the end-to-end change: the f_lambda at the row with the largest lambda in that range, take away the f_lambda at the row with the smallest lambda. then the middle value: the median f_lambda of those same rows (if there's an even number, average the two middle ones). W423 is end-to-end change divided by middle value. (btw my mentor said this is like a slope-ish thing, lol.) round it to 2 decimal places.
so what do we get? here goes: 0.20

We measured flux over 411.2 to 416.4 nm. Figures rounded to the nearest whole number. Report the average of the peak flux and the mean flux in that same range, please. 89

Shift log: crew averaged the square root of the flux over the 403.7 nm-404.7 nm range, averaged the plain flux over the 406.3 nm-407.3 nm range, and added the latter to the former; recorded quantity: 94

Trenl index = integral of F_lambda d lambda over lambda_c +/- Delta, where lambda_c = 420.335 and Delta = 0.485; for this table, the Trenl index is 82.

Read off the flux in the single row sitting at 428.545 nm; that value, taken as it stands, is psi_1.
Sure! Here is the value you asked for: 86.65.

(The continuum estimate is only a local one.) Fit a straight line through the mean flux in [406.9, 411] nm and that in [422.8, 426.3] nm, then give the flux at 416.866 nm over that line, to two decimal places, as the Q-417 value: 0.95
